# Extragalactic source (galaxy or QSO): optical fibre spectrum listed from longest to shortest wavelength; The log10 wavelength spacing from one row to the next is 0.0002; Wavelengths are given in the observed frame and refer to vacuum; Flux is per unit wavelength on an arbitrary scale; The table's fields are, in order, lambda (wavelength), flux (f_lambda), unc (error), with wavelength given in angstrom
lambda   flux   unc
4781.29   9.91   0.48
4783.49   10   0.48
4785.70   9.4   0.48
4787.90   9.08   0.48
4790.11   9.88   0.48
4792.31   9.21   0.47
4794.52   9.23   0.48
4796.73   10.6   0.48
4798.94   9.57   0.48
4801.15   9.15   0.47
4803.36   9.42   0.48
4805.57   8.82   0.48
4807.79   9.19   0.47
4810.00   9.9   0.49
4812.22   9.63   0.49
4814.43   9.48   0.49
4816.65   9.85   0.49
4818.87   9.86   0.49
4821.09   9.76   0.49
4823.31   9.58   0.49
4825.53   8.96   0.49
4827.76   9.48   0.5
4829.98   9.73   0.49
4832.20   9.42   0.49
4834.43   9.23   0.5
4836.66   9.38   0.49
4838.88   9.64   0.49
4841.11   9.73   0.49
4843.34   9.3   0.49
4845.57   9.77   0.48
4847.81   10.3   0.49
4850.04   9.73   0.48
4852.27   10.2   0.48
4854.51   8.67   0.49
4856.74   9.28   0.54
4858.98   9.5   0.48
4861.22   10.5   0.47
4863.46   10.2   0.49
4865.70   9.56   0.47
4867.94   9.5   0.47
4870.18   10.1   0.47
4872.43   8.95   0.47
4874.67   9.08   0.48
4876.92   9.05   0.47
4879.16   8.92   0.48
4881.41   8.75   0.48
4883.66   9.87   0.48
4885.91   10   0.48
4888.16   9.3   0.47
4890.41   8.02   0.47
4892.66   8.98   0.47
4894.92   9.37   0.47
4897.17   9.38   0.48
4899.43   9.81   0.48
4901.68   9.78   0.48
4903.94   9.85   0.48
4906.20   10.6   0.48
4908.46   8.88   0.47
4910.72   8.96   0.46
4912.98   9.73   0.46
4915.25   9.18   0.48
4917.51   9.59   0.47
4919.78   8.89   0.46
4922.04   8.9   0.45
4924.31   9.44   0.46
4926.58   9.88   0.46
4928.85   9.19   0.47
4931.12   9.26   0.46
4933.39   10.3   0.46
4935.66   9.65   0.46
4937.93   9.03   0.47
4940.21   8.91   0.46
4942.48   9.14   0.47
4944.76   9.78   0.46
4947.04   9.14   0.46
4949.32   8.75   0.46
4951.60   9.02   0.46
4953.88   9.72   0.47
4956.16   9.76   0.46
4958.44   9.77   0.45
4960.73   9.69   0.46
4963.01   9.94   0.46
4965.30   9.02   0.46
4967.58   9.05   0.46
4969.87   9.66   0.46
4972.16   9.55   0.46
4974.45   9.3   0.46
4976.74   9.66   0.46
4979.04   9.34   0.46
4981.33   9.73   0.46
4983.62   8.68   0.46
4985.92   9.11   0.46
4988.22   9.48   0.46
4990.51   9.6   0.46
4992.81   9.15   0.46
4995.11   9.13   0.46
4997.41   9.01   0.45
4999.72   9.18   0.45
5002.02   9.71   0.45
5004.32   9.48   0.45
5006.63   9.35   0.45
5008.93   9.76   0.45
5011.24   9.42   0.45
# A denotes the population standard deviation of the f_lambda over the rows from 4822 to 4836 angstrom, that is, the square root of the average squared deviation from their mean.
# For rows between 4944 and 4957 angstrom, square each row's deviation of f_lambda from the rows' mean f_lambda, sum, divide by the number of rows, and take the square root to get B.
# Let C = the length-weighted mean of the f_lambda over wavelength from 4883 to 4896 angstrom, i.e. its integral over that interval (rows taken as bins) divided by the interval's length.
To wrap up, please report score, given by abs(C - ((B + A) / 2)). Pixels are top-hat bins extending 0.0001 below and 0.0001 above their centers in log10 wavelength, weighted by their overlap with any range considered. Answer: 8.90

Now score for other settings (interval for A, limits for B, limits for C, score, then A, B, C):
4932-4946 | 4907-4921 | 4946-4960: 8.96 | 0.49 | 0.339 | 9.37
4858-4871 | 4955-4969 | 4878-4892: 8.76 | 0.39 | 0.364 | 9.14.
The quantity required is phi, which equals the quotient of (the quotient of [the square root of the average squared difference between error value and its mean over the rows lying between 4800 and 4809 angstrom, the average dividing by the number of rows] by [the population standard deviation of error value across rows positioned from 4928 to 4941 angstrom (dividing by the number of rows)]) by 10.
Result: 0.11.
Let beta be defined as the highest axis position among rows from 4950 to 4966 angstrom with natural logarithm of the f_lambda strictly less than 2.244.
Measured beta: 4965.30 angstrom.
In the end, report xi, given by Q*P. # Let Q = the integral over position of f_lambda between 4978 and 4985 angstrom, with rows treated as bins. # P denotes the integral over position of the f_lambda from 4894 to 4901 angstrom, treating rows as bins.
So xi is 4328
